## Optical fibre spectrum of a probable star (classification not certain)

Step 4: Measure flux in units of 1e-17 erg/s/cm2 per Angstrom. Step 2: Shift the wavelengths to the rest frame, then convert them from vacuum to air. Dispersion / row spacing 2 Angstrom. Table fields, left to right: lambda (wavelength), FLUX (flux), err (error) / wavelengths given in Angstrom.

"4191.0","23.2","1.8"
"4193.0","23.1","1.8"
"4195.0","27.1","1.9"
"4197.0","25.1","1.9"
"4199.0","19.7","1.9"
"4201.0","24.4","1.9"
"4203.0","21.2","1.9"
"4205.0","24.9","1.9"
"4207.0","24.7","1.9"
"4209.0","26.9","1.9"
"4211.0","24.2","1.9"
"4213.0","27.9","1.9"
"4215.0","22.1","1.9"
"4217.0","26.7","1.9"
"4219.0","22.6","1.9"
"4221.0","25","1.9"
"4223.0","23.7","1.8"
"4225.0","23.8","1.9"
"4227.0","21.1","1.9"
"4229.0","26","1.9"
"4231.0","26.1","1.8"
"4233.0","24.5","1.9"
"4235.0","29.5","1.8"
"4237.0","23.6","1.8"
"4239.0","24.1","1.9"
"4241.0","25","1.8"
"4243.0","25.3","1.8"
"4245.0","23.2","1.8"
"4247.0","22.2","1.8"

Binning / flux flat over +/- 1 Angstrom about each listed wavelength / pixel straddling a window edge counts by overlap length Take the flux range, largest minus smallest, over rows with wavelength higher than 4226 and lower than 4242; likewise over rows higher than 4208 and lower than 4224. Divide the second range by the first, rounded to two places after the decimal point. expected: 0.69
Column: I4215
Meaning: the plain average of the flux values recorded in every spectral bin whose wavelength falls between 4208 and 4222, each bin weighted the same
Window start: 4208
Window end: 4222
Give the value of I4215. 25.1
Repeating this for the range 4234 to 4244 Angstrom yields 25.5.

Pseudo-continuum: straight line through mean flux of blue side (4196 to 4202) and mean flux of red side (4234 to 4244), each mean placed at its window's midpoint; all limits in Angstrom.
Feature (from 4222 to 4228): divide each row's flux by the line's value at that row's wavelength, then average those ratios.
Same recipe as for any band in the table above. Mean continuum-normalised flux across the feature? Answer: 0.93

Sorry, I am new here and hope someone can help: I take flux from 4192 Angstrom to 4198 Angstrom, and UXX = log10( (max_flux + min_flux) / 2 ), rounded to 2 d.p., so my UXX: 1.40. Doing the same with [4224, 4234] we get 1.37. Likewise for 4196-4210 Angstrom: 1.37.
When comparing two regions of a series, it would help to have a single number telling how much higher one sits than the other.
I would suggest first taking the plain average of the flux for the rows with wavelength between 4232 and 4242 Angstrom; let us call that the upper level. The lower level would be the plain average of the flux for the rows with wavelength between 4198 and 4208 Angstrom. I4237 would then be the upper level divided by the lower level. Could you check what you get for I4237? 1.10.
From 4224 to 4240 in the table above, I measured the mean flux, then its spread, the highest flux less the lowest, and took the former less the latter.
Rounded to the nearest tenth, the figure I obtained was 16.4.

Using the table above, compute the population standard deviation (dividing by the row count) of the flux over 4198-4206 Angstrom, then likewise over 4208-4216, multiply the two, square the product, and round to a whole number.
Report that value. 25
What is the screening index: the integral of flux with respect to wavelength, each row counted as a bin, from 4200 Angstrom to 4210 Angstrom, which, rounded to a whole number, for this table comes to 244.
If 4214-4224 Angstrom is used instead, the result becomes 240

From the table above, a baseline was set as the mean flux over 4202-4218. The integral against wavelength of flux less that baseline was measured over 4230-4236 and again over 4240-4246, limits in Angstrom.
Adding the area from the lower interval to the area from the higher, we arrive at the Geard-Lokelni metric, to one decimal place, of 9.3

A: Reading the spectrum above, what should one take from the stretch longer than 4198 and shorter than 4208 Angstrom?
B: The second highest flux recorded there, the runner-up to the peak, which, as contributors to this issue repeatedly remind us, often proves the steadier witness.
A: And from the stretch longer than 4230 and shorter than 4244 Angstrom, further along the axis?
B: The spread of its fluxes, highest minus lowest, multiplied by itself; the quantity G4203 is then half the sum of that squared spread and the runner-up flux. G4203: 29.8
